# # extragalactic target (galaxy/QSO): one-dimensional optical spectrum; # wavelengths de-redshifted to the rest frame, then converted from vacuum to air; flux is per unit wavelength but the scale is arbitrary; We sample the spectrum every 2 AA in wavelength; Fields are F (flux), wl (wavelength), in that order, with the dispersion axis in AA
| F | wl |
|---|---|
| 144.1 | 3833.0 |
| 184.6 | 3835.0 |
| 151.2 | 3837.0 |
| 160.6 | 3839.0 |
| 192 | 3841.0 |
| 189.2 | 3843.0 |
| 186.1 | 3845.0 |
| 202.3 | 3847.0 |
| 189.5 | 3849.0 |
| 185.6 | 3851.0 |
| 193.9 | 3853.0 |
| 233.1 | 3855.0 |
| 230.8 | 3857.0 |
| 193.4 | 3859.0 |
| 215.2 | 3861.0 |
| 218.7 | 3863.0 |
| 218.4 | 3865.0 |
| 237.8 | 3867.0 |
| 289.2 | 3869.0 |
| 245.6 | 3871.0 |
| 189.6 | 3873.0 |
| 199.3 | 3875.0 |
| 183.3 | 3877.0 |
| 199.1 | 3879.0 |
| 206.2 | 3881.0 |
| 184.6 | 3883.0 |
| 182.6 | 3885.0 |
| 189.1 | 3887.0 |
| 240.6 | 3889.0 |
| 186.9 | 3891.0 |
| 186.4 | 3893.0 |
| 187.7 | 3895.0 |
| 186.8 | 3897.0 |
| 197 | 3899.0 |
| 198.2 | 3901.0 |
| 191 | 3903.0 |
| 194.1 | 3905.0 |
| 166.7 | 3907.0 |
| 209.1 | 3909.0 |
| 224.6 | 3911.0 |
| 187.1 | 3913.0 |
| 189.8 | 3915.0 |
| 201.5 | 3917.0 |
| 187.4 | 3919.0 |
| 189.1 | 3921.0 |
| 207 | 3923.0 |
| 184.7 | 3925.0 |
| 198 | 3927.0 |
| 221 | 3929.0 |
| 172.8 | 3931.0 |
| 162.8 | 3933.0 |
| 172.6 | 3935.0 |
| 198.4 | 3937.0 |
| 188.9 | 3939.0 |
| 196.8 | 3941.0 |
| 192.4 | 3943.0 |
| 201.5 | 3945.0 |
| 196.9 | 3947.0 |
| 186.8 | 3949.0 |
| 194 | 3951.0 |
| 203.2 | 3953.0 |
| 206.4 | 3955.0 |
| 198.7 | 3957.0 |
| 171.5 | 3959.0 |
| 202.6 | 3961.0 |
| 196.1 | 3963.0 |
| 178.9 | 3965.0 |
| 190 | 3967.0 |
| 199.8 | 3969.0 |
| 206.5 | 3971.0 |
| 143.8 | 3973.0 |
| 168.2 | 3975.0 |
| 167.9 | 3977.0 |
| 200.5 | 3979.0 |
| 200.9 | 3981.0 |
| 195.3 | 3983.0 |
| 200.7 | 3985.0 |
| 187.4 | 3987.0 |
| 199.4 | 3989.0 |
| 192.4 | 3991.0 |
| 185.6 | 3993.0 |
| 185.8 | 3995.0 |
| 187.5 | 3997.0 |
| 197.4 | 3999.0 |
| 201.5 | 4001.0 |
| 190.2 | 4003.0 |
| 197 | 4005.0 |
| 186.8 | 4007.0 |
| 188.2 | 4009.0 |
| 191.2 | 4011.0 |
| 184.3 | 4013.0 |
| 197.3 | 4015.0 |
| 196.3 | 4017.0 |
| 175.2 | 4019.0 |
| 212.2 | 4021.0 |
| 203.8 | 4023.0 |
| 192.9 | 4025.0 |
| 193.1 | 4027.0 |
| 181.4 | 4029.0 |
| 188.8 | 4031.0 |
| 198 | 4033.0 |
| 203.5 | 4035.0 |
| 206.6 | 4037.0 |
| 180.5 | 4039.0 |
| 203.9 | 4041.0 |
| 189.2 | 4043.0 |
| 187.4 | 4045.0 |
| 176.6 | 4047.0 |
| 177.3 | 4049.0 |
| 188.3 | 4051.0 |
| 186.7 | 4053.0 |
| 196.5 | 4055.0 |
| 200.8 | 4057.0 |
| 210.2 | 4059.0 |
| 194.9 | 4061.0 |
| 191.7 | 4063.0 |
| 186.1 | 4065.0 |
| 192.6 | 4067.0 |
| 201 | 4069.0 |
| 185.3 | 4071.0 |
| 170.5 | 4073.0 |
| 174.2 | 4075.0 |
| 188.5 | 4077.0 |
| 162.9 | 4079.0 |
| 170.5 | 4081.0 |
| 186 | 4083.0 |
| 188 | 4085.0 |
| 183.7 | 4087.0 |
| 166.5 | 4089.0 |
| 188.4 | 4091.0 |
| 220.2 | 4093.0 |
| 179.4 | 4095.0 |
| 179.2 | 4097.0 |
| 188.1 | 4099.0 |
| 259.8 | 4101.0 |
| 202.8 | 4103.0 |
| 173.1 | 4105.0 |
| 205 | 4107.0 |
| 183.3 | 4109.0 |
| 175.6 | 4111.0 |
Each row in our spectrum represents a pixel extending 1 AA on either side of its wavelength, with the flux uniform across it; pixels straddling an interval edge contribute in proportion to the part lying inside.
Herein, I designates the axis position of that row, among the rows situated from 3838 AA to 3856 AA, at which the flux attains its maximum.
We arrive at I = 3855.0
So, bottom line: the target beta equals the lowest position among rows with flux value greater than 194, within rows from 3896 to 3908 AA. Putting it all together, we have 3899.0 AA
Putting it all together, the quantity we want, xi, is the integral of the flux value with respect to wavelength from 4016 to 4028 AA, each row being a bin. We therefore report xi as 2347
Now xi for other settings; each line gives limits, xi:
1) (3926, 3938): 2251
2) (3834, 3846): 2127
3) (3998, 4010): 2322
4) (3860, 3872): 2850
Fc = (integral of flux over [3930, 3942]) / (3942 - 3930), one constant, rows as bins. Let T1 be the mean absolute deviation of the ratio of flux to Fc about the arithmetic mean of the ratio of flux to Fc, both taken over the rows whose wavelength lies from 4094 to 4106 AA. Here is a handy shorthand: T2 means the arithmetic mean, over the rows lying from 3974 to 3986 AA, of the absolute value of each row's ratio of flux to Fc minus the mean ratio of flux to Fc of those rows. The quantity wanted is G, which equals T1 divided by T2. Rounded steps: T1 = 0.125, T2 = 0.08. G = 1.6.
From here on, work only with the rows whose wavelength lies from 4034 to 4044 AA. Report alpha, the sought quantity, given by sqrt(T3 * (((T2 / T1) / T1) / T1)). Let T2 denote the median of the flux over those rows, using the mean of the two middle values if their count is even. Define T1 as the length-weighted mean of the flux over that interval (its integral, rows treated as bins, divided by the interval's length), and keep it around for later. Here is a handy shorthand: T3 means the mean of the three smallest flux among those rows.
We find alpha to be 0.0715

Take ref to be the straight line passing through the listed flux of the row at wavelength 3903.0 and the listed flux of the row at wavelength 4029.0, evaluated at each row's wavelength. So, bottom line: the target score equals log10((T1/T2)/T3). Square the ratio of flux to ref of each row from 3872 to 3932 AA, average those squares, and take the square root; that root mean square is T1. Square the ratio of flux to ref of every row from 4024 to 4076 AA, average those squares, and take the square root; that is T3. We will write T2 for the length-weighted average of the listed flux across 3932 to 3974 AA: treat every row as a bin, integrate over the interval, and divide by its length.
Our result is -2.30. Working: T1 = 1.02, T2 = 190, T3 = 1.06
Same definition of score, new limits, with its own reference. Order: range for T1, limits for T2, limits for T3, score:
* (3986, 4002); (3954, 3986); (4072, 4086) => -2.26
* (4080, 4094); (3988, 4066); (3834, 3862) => -2.26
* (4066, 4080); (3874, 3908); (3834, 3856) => -2.26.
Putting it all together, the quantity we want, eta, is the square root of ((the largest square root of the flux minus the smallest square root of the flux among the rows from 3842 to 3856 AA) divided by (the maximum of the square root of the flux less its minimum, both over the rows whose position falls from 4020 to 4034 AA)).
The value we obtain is 1.22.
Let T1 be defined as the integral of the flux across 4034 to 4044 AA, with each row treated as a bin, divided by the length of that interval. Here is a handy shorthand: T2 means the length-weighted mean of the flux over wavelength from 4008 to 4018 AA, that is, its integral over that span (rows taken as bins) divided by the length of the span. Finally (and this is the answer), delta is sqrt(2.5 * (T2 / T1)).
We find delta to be 1.56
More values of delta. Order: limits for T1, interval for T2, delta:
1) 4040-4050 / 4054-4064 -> 1.63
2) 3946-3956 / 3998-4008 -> 1.57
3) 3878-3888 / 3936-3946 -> 1.59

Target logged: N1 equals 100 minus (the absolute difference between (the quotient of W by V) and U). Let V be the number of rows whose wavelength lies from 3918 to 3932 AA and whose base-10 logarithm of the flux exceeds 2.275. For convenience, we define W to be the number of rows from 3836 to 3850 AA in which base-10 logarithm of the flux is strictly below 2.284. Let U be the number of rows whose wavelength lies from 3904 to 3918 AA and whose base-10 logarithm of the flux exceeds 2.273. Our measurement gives 96.5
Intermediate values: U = 5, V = 4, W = 6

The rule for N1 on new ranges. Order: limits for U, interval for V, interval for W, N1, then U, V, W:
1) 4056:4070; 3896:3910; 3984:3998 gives 94.8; 6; 5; 4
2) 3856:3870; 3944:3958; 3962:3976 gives 93.7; 7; 6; 4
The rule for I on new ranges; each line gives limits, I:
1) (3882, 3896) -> 3889.0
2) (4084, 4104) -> 4101.0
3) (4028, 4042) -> 4037.0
